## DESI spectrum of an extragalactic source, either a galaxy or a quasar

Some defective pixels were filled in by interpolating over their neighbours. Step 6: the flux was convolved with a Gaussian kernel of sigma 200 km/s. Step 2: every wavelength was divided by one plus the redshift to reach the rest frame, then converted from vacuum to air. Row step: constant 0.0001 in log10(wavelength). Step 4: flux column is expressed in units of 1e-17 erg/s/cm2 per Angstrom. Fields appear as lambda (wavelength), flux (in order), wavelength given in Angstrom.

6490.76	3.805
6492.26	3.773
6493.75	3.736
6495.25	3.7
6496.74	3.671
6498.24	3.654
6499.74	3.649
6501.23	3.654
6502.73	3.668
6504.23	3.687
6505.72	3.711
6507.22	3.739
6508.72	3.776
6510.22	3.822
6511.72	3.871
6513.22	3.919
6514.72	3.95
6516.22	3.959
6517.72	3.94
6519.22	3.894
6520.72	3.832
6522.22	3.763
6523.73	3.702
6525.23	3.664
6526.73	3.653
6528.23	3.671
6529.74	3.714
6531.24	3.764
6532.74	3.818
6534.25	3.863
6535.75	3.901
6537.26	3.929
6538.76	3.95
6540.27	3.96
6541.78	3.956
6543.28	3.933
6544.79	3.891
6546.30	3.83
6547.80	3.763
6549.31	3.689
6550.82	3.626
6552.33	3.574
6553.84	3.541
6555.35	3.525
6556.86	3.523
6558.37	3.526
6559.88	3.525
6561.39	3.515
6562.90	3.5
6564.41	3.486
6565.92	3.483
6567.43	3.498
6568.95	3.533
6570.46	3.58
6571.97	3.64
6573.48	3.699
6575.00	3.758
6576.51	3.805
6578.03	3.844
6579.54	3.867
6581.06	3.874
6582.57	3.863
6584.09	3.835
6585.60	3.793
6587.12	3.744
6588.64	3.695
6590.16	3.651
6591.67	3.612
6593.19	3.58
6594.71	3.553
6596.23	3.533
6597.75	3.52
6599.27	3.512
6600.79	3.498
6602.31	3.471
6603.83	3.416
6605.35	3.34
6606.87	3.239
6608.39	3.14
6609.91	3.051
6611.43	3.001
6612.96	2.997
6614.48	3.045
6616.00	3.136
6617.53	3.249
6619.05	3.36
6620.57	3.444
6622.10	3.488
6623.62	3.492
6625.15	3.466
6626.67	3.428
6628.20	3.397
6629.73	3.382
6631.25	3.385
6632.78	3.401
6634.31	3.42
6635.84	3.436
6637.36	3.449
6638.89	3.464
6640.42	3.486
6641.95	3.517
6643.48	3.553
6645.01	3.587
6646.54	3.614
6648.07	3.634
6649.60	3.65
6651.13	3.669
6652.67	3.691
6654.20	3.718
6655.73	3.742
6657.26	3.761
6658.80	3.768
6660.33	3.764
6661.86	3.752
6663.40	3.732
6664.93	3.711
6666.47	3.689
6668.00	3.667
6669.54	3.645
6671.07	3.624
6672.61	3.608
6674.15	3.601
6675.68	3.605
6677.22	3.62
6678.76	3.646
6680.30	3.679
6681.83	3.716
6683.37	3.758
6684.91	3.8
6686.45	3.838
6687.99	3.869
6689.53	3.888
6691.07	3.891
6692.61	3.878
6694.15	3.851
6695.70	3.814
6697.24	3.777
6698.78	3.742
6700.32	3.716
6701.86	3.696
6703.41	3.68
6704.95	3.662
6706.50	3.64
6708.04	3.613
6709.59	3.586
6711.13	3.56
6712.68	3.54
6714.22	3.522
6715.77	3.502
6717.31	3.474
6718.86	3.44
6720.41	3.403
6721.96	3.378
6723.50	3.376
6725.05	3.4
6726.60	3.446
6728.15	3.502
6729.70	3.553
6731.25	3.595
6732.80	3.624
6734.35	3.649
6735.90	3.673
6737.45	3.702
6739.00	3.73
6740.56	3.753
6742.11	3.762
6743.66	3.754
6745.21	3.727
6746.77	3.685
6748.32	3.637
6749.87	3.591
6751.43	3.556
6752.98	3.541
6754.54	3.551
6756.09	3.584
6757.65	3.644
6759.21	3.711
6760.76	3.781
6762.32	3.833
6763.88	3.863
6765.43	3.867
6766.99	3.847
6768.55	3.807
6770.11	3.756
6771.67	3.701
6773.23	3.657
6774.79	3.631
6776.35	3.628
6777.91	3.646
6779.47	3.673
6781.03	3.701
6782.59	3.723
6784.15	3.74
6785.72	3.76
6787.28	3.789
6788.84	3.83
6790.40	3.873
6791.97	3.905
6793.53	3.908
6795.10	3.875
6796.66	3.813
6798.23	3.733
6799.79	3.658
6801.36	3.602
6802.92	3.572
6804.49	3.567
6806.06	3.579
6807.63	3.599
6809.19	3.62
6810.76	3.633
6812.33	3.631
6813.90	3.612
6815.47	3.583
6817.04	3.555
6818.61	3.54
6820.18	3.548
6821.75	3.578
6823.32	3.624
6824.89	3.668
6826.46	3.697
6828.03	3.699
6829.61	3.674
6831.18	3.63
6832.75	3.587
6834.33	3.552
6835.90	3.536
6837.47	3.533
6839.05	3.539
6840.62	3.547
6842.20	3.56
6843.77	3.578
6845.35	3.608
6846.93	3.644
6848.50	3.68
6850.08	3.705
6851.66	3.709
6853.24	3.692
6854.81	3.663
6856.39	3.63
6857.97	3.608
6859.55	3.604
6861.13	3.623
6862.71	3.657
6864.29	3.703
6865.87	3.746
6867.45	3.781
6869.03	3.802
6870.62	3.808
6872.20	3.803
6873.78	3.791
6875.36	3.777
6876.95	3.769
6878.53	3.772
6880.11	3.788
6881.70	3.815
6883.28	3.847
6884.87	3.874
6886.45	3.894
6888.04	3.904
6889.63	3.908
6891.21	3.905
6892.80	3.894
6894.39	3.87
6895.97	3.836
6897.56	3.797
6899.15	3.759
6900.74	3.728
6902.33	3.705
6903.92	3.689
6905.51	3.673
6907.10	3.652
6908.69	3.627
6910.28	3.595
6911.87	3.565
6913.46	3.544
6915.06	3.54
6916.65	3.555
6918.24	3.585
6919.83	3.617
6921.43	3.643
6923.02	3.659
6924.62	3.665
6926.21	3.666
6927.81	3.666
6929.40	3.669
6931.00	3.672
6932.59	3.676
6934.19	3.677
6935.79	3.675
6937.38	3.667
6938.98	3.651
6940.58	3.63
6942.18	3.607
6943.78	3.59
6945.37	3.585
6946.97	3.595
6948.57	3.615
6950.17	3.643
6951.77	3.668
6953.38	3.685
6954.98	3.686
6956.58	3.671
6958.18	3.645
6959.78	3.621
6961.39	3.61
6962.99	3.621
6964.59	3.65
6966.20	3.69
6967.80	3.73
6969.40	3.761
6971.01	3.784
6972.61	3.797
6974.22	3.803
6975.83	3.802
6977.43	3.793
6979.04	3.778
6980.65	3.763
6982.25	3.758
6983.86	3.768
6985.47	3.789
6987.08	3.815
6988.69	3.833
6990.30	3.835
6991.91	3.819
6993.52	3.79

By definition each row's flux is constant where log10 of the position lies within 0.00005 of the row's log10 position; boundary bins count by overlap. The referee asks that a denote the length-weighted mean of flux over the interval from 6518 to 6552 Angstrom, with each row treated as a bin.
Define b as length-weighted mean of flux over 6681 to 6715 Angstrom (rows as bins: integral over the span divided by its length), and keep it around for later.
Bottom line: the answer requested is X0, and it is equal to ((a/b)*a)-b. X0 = 0.2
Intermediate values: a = 3.81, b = 3.73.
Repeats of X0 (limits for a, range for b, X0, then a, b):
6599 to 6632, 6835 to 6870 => -0.6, 3.31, 3.64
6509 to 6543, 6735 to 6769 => 0.3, 3.84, 3.71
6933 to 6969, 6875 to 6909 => -0.3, 3.65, 3.80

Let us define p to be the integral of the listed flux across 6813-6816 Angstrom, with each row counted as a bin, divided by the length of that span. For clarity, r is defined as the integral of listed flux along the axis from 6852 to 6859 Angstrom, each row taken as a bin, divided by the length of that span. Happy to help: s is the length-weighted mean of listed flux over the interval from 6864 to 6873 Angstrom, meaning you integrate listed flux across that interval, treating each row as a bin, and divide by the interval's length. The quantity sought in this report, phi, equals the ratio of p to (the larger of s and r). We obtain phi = 0.95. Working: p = 3.60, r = 3.65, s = 3.78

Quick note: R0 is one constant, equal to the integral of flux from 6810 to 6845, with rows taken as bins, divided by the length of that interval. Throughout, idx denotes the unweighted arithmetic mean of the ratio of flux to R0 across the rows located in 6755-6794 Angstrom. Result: 1.04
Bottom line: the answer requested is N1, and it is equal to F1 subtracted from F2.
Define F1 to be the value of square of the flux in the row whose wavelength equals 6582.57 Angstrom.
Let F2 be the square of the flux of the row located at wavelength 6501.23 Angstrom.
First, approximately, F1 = 14.9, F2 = 13.4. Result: -1.6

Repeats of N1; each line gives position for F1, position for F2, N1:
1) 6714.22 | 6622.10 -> -0.2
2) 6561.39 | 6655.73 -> 1.6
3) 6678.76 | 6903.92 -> 0.3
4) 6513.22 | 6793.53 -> -0.1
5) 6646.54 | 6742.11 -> 1.1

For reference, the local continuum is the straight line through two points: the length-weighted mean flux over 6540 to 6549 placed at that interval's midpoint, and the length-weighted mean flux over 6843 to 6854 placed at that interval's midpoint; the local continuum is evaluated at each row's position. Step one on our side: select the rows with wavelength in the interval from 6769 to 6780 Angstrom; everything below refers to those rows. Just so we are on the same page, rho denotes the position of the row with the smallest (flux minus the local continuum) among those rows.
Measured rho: 6776.35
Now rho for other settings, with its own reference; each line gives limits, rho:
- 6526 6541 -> 6526.73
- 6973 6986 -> 6982.25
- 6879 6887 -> 6880.11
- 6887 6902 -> 6900.74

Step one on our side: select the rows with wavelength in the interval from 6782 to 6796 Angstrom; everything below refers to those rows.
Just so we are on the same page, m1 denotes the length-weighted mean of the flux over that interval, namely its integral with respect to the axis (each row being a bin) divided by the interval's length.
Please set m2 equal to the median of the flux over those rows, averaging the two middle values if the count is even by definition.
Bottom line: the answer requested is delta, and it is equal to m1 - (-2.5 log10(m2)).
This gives 5.28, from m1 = 3.82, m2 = 3.83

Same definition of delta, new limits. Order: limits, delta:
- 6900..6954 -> 5.04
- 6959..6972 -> 5.10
